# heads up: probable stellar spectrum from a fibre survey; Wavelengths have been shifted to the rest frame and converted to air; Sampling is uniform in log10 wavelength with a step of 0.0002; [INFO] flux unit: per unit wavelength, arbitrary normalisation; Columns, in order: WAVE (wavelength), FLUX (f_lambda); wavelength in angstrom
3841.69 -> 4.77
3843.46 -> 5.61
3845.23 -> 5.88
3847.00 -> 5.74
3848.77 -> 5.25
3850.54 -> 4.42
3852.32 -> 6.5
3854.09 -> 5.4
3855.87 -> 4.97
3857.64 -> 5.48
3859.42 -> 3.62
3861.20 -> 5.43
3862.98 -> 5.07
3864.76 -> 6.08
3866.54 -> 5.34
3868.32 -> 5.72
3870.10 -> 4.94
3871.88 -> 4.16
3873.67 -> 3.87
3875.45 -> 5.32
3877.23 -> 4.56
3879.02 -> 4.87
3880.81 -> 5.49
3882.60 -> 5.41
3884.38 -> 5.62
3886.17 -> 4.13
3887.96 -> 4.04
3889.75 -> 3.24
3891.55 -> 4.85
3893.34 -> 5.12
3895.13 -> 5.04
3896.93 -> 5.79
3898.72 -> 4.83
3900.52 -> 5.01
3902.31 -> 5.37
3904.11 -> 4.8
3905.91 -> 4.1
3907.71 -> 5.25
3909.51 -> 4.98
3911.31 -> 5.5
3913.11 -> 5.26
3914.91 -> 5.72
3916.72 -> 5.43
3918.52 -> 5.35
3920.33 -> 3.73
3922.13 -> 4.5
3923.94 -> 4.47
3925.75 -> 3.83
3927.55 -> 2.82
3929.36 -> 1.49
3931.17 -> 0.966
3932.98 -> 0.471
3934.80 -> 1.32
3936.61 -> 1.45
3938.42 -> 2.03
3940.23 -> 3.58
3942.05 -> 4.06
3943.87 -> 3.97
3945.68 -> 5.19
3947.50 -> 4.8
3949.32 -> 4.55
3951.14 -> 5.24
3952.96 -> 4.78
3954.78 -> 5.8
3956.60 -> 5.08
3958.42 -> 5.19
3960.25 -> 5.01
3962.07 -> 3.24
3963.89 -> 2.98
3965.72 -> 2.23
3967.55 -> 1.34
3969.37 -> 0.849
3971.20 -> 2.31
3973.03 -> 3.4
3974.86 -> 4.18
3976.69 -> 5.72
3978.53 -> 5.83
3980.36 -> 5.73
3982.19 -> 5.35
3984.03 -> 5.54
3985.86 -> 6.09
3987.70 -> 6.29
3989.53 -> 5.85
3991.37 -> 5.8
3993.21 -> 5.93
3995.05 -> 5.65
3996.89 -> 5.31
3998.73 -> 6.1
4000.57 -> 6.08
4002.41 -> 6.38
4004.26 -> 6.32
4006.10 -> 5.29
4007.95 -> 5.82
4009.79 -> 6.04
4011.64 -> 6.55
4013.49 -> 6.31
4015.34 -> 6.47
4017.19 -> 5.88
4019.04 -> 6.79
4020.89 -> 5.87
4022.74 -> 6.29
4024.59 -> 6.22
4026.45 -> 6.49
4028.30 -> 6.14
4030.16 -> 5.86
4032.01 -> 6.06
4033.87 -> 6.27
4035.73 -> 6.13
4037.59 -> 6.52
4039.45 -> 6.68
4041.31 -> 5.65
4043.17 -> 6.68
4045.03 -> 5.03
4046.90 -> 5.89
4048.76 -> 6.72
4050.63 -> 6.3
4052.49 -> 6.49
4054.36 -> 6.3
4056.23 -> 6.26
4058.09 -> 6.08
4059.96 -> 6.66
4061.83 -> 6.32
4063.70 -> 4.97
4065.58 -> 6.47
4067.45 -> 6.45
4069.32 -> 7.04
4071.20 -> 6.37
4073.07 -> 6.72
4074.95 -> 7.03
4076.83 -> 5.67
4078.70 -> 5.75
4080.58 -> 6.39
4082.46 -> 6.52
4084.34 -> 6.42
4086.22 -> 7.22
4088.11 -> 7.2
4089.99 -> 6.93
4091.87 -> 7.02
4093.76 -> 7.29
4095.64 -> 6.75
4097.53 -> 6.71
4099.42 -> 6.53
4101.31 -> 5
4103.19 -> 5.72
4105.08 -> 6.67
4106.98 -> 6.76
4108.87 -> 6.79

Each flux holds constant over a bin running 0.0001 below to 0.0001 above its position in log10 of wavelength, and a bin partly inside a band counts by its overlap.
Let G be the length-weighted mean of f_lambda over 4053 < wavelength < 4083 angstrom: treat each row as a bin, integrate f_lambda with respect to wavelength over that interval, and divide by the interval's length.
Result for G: 6.3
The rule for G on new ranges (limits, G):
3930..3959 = 3.6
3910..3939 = 3.4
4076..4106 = 6.5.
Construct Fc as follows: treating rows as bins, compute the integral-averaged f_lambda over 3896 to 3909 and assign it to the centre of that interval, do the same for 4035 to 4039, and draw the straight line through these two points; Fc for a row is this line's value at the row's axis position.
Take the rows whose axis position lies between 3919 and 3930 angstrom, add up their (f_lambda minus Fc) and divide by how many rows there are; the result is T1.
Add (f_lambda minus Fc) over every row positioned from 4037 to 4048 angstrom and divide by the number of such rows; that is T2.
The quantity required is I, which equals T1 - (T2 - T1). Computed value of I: -3.2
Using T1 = -1.8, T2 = -0.4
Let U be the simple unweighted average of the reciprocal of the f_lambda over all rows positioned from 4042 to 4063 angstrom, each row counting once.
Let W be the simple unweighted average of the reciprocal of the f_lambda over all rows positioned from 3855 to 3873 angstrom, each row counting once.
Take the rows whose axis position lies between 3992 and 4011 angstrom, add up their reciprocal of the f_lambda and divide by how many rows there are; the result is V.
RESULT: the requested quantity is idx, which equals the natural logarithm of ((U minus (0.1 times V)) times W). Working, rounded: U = 0.16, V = 0.17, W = 0.20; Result -3.54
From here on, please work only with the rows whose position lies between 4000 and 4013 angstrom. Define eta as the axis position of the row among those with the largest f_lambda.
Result 4011.64 angstrom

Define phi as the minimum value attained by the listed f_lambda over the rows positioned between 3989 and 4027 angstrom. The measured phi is 5.29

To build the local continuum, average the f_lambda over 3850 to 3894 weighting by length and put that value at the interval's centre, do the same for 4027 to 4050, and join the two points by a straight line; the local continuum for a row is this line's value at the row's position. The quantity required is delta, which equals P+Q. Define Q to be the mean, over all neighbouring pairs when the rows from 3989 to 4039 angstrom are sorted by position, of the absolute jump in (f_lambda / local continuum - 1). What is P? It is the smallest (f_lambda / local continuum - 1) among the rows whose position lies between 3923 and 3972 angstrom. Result -0.9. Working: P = -0.9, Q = 0.06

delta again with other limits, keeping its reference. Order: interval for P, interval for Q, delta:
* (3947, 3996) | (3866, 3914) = -0.7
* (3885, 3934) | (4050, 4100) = -0.8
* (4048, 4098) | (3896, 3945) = -0.1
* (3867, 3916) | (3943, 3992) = -0.3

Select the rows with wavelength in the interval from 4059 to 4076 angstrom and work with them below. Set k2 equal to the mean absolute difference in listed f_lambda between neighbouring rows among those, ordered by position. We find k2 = 0.64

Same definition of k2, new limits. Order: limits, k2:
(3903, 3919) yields 0.46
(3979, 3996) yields 0.28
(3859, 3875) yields 0.77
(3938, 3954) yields 0.64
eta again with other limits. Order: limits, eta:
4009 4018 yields 4011.64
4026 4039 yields 4037.59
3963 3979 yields 3978.53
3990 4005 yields 4002.41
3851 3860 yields 3852.32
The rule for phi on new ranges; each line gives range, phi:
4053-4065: 4.97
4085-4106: 5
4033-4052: 5.03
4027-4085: 4.97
